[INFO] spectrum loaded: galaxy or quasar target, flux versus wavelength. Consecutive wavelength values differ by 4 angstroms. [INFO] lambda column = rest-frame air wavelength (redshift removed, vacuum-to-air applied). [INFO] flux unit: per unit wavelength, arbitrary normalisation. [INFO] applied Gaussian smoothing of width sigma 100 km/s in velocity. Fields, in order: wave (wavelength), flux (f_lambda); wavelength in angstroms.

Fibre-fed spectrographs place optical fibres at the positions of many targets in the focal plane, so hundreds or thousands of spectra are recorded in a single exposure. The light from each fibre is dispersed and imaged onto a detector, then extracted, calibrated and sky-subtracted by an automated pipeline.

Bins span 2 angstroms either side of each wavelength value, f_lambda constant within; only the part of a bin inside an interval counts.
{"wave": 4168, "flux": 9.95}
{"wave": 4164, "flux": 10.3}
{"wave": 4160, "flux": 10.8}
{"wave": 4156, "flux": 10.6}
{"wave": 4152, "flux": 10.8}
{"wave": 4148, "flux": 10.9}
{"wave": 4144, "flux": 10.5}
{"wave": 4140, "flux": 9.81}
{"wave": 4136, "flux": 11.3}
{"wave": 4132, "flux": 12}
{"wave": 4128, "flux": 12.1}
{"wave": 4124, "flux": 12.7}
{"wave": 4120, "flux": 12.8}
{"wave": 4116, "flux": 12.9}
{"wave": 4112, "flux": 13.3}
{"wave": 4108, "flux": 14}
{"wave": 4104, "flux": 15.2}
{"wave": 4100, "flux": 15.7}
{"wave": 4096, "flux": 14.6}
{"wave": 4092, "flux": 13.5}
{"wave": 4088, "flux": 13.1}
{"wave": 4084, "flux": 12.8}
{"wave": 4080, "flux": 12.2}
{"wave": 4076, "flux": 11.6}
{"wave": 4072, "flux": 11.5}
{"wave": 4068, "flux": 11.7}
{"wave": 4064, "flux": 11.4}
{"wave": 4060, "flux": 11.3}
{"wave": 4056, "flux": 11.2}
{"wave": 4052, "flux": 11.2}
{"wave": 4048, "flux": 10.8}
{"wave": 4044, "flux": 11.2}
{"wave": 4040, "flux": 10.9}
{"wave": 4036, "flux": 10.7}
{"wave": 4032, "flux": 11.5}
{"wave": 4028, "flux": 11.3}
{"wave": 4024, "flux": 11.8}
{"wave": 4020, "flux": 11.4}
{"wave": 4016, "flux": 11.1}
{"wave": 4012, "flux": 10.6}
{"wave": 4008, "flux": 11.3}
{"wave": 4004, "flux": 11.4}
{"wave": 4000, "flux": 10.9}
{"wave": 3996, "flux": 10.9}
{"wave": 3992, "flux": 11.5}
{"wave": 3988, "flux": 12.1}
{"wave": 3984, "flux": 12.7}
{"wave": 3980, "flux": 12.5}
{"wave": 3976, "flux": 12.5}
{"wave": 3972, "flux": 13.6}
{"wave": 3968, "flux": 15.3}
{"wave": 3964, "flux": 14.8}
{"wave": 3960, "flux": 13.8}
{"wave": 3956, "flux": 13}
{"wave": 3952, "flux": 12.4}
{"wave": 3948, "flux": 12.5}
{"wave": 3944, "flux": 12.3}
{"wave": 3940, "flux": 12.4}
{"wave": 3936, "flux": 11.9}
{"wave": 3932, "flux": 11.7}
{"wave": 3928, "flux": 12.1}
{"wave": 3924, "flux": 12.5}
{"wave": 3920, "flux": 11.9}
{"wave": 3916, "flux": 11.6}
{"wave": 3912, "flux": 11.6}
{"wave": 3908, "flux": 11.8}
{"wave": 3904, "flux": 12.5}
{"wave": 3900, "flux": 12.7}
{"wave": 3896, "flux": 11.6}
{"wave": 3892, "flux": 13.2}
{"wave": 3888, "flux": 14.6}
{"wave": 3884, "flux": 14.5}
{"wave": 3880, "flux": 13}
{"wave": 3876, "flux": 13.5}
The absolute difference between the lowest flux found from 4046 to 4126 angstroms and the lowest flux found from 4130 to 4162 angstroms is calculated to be 0.99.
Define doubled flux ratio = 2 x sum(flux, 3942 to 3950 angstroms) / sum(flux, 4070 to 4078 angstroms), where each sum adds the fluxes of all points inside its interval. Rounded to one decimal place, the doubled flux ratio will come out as 2.1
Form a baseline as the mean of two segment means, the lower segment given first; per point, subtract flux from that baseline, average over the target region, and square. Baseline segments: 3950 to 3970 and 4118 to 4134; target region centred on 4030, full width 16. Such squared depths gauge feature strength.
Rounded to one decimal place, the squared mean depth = 3.3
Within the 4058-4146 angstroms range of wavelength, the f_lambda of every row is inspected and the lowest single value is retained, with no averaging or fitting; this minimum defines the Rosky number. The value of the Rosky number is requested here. 9.81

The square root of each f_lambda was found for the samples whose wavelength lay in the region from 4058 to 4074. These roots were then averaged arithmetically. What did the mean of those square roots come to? 3.39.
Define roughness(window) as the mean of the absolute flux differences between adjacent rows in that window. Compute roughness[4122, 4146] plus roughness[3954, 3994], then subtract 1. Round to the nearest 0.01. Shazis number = 0.44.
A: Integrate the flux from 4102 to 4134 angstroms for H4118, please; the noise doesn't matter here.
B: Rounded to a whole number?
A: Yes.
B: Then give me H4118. 420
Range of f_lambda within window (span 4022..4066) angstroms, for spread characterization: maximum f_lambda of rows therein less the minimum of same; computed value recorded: 1.1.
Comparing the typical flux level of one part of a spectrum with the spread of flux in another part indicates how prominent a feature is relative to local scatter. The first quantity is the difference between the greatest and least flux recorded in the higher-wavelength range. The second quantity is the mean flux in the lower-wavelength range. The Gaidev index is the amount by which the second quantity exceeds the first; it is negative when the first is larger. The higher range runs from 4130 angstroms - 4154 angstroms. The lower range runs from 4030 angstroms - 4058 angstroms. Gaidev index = 8.9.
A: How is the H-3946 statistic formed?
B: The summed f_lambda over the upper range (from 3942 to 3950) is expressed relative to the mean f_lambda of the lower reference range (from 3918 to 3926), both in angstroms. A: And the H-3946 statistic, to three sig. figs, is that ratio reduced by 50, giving -48.0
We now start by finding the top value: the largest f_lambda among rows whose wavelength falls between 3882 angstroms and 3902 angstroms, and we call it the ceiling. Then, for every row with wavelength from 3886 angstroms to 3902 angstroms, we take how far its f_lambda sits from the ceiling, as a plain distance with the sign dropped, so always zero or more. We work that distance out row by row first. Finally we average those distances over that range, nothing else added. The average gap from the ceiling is 1.6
